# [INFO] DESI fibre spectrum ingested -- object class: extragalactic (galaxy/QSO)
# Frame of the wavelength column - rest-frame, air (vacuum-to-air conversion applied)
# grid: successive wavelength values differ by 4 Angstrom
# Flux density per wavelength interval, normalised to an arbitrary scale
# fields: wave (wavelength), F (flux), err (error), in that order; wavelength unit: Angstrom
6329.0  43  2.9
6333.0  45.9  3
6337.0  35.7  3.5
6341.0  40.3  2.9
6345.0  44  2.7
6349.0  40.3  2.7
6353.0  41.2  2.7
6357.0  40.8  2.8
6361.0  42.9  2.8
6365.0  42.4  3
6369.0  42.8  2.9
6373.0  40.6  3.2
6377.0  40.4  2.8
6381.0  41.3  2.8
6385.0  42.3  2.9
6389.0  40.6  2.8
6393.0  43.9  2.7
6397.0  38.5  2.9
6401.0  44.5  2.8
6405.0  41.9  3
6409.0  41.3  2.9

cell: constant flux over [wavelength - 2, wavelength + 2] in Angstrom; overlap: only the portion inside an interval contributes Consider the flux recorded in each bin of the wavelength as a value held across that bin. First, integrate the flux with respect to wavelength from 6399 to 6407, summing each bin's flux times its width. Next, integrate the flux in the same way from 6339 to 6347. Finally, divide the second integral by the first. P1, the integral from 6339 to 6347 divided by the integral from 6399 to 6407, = 0.976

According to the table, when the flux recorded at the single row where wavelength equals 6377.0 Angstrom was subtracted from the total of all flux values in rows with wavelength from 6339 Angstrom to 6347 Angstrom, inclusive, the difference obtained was 43.9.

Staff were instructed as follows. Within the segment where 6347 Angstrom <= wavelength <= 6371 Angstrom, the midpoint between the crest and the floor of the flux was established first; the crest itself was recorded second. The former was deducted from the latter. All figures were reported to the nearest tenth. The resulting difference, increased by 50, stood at 51.3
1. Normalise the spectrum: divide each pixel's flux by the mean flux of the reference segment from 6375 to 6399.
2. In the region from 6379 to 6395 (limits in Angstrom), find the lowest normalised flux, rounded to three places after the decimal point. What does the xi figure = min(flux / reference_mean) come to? 0.986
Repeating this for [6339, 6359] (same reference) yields 0.979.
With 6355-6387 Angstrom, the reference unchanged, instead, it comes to 0.981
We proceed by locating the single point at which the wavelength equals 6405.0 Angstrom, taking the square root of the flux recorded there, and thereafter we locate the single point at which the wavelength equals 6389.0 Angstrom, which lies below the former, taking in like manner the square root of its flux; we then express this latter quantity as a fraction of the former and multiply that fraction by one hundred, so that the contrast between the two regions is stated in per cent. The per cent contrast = 98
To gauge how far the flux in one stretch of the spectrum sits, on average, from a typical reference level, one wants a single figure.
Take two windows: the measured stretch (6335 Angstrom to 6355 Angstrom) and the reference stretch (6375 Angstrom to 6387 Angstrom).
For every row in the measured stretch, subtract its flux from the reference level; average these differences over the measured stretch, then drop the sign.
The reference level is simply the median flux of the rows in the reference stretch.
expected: 1.0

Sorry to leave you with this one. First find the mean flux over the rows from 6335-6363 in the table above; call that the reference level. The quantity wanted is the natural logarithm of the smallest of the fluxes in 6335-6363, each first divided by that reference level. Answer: -0.13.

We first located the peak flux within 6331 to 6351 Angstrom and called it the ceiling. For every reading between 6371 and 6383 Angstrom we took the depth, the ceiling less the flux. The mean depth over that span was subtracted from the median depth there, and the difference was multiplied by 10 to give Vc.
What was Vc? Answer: 2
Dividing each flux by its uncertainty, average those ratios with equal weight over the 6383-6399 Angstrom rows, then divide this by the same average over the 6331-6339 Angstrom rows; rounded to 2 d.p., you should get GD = 1.15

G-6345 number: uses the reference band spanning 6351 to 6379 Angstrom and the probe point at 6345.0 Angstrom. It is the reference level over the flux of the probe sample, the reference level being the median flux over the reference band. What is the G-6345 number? 0.94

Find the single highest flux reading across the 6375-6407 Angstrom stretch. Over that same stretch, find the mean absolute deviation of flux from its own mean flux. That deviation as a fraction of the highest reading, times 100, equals 3.3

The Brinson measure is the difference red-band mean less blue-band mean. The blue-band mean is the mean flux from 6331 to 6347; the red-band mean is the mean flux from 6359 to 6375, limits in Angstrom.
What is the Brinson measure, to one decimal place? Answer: 0.7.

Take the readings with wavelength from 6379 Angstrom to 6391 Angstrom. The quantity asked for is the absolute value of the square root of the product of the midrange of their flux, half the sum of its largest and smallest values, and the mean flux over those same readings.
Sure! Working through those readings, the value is 41.4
